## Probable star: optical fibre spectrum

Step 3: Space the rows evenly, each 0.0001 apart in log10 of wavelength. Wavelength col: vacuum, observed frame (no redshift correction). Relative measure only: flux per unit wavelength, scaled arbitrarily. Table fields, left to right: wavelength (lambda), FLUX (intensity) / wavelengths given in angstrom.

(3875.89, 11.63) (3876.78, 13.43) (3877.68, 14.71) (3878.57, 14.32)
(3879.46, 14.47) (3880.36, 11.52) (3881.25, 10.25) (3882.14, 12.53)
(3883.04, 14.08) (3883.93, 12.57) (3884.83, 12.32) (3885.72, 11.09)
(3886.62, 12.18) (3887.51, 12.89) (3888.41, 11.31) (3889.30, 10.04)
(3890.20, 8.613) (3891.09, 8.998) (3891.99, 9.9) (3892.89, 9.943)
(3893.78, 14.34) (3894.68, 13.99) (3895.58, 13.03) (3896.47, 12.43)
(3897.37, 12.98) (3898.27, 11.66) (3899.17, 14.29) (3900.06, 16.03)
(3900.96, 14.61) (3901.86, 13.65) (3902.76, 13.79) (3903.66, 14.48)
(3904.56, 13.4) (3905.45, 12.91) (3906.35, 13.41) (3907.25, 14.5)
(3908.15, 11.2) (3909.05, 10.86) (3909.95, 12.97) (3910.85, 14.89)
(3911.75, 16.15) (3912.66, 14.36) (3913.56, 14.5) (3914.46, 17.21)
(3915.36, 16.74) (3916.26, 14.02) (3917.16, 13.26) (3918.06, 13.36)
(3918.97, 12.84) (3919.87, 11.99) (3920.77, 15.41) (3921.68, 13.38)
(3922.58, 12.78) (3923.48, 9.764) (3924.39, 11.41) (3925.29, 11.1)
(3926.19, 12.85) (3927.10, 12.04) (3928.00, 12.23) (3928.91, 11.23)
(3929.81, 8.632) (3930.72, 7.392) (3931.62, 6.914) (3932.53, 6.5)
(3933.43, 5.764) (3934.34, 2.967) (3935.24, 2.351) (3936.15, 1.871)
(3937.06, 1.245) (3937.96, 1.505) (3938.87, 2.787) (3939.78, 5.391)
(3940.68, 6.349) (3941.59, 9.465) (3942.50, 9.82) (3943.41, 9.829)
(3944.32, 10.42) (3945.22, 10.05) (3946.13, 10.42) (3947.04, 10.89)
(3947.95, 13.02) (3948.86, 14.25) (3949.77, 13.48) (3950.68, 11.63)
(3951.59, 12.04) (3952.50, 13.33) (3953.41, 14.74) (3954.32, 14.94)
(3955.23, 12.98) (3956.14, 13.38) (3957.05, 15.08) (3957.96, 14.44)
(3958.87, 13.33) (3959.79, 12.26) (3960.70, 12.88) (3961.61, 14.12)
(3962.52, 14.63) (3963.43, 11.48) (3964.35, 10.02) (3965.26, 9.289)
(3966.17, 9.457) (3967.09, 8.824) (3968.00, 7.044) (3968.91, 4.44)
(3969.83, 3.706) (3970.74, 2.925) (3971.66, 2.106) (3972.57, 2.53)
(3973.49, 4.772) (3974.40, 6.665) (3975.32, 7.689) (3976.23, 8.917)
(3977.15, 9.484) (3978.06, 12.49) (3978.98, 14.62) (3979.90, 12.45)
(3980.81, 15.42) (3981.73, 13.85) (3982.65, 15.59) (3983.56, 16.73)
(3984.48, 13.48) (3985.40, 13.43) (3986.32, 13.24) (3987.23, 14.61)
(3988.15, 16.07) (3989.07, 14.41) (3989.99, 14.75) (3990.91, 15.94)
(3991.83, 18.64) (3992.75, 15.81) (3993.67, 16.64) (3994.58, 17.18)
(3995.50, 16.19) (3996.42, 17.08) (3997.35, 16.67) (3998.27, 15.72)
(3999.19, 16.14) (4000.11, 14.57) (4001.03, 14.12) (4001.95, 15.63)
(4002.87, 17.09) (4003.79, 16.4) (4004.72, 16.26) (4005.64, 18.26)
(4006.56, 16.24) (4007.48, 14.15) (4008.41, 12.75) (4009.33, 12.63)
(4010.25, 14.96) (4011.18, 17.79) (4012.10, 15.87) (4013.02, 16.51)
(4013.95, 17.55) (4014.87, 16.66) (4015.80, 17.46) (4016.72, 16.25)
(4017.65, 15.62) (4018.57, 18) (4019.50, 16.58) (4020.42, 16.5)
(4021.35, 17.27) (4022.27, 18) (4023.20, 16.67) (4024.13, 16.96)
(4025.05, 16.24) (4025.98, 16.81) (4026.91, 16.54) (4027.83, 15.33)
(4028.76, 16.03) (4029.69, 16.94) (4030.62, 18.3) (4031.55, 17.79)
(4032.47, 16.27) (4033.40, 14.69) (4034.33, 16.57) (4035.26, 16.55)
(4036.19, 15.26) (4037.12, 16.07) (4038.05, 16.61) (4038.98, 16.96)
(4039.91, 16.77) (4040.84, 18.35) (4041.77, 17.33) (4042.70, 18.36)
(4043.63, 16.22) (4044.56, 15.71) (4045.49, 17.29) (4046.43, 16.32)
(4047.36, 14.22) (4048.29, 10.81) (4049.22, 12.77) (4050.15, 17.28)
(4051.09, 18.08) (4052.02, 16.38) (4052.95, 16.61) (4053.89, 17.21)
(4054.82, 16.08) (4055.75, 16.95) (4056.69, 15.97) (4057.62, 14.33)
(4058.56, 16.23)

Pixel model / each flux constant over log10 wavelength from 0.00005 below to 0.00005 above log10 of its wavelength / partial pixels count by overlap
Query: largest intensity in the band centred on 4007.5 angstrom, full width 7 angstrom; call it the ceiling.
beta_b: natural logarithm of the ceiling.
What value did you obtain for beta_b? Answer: 2.90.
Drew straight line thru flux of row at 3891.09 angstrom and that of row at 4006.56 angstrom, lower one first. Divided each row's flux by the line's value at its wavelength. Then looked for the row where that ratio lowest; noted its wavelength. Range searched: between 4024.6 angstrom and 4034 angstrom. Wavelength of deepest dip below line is 4033.40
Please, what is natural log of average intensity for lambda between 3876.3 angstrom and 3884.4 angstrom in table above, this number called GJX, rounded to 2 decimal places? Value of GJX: 2.57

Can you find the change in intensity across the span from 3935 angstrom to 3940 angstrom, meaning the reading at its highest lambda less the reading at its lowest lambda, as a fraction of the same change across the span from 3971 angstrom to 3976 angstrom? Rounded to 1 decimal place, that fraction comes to 0.5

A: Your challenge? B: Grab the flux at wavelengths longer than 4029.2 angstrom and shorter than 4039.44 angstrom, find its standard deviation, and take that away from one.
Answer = 0.0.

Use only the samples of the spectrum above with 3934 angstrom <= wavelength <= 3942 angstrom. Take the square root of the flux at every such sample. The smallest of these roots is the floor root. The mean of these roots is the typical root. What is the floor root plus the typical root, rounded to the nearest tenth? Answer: 3.0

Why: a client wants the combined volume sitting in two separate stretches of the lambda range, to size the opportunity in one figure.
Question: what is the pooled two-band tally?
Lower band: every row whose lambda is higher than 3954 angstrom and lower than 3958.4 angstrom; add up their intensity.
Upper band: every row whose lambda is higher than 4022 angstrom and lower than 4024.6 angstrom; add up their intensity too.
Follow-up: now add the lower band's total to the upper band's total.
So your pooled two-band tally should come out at 122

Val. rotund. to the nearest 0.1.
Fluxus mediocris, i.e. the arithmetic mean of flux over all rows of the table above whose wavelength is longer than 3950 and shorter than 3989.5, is 11.3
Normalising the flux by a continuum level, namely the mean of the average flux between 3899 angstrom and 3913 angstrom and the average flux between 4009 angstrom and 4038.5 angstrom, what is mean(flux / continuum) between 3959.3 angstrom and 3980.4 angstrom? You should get 0.58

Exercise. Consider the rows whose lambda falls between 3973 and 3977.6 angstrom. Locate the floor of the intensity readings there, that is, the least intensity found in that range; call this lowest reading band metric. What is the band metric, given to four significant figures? 4.772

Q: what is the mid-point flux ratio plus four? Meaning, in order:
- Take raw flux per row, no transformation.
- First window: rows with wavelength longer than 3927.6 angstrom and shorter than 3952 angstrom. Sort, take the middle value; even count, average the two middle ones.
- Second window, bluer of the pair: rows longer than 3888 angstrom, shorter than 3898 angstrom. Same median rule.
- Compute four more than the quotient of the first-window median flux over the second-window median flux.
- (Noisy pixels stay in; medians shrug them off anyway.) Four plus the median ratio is 4.8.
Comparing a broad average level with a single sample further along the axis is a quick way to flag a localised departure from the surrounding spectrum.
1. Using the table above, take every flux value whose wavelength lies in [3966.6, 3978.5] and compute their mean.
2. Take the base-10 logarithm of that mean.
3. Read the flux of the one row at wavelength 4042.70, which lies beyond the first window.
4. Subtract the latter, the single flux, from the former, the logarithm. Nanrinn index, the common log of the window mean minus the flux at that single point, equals -17.6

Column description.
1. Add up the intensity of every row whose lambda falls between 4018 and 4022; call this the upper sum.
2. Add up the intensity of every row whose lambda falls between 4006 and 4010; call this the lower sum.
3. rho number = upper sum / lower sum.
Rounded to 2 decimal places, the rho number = 1.23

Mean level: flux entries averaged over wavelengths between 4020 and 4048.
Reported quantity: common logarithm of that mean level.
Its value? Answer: 1.22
